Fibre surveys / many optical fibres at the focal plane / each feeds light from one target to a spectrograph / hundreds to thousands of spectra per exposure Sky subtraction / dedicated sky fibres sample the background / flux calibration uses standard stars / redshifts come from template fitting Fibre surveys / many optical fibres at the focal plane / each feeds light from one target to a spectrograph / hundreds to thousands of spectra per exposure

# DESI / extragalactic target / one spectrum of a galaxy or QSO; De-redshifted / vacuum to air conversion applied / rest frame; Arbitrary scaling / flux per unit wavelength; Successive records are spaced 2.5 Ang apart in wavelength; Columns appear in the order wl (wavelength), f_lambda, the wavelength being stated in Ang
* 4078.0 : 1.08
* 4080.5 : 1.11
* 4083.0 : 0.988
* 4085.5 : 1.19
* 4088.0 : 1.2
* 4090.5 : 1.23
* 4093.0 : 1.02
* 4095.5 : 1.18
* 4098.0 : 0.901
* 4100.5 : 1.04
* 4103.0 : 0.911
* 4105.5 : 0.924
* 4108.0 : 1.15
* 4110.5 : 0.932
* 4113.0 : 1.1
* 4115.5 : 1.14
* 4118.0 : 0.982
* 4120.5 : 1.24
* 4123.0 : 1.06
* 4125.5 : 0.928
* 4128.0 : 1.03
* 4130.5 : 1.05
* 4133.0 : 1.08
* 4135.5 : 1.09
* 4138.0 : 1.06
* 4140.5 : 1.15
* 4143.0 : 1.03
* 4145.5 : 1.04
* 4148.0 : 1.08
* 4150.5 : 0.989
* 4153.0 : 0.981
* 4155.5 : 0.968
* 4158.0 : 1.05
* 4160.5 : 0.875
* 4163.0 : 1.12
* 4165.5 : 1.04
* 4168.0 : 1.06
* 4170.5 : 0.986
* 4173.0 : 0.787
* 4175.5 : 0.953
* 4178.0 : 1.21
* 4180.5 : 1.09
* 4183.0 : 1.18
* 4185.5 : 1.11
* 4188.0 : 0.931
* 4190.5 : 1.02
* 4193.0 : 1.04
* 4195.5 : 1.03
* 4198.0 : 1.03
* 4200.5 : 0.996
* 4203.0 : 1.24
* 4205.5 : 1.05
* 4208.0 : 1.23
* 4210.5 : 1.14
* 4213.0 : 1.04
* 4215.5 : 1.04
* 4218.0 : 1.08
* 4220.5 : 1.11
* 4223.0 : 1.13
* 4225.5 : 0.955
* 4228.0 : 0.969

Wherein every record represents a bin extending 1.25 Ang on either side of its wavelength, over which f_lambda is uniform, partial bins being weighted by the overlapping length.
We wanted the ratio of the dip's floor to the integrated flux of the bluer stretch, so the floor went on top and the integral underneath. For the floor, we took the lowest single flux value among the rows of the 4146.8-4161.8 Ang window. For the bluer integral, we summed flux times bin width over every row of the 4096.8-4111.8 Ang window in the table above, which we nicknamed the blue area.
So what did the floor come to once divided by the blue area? 0.060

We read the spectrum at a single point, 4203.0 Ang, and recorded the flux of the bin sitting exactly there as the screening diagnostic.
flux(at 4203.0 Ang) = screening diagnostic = 1.24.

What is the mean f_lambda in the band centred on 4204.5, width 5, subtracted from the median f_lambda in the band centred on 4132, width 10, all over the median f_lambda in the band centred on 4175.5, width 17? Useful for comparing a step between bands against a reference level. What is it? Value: -0.075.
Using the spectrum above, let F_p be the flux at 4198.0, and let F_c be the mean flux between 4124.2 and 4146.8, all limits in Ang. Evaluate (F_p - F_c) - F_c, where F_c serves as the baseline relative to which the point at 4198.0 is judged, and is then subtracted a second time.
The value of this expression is -1.07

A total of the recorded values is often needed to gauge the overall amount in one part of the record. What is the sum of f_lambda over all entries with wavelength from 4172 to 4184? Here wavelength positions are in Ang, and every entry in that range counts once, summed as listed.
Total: 5.2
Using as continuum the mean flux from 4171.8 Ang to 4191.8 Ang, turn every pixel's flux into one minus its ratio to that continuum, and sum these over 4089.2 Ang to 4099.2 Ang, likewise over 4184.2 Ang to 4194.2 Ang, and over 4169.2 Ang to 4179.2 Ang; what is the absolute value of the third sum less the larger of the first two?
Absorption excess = 0.16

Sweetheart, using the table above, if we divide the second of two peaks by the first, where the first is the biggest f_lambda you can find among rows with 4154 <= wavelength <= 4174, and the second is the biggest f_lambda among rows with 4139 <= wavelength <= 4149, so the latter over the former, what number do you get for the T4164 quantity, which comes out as 1.03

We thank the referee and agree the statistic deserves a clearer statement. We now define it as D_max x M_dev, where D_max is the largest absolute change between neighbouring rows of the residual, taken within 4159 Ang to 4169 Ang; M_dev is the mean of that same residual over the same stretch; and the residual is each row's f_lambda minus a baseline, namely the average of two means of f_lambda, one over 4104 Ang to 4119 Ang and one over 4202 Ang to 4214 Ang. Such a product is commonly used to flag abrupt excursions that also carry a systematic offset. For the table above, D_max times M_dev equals -0.016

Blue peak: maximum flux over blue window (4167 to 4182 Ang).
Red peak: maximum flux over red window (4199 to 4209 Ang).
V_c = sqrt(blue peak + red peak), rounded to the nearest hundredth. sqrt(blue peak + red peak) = 1.57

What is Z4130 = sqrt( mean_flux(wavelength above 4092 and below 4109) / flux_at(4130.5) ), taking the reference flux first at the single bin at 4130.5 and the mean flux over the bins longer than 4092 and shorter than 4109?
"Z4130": 0.98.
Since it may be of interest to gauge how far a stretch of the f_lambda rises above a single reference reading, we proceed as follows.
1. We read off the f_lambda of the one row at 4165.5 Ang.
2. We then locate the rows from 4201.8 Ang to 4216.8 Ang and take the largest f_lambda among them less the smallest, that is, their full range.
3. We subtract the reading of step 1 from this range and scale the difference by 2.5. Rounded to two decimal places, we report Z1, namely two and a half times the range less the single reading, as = -2.10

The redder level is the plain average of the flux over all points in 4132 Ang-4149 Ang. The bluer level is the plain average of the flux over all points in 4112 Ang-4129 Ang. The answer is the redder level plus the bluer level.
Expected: 2.144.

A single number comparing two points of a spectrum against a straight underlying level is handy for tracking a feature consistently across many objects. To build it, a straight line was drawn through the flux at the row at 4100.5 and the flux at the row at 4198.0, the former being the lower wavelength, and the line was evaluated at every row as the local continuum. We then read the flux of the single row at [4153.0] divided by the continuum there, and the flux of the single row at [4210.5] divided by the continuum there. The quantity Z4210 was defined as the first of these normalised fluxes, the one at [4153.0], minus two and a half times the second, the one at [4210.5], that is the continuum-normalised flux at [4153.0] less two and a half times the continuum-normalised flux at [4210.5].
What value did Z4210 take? -1.8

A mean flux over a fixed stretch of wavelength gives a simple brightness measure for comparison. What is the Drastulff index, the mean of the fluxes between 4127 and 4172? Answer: 1.04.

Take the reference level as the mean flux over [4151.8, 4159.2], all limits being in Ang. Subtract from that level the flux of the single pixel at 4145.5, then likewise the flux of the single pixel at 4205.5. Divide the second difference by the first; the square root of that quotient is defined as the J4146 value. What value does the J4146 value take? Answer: 1.1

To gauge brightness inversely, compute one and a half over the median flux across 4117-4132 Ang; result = 1.44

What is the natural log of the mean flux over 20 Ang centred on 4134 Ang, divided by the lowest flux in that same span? 0.126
